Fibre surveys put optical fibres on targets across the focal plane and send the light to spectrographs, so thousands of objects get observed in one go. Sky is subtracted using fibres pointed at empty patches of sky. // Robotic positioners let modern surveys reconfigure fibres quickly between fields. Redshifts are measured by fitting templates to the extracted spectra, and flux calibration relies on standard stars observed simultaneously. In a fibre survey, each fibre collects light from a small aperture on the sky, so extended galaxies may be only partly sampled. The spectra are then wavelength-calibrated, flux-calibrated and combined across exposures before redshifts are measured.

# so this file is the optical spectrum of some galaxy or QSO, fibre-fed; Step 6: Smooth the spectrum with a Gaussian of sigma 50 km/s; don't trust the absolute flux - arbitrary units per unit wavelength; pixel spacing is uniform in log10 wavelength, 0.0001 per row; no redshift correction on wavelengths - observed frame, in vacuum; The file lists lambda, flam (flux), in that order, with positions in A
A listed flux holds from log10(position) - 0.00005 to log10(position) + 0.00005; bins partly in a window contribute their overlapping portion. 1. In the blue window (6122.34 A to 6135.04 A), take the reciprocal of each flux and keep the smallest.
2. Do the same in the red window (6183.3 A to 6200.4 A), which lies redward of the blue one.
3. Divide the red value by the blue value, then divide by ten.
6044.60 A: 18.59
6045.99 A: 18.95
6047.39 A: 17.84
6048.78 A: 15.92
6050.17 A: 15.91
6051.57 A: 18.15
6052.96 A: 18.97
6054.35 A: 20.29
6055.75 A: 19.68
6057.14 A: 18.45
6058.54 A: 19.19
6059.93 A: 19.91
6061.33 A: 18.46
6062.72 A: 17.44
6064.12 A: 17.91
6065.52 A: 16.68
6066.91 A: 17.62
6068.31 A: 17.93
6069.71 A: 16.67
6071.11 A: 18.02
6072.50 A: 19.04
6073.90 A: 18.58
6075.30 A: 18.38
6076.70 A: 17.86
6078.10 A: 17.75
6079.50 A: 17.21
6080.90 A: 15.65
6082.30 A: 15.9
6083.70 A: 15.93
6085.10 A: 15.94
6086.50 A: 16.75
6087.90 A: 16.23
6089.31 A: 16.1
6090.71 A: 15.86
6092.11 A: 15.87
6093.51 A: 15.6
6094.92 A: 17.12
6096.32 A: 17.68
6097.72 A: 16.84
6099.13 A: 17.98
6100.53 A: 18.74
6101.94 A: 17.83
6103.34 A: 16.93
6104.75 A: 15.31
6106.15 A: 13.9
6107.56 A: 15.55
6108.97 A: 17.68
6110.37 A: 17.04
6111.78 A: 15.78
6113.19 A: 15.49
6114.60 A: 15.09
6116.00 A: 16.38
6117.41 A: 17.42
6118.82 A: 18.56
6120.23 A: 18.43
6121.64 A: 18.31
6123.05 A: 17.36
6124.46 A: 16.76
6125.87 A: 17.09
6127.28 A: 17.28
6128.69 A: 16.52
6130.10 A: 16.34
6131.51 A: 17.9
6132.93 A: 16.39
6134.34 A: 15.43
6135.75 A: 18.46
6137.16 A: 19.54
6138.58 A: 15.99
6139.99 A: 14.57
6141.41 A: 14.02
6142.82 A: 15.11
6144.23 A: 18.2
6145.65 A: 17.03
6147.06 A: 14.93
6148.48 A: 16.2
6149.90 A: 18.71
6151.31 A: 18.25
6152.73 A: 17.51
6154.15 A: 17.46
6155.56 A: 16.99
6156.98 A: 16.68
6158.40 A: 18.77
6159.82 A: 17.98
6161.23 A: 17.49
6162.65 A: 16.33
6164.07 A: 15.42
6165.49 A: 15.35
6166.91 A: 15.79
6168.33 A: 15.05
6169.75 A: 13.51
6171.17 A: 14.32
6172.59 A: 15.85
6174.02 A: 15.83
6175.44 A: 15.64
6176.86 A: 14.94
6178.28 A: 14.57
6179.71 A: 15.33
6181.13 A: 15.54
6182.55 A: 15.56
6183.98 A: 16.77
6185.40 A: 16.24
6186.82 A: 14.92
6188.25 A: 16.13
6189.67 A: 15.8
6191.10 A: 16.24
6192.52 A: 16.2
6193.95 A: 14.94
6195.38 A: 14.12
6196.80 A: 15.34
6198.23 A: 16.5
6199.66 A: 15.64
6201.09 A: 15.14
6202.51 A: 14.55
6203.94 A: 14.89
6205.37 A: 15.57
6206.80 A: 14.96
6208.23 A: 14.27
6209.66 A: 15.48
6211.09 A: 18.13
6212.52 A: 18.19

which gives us 0.107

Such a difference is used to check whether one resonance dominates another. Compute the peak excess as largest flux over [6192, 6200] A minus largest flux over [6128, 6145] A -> -3.0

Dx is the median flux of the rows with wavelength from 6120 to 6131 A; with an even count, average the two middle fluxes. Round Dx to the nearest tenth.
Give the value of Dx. 17.2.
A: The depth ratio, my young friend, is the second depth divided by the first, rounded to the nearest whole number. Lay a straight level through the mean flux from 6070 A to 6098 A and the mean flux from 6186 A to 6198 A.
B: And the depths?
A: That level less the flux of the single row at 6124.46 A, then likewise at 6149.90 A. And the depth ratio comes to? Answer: 7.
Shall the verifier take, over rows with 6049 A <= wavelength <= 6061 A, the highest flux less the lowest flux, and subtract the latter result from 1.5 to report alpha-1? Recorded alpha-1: -2.9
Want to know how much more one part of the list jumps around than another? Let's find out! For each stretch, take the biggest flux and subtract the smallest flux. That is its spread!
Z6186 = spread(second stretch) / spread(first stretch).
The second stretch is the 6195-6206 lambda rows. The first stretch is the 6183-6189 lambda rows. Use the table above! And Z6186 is 1.29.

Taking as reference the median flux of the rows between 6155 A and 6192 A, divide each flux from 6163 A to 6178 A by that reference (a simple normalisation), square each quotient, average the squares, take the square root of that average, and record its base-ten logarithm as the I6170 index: -0.017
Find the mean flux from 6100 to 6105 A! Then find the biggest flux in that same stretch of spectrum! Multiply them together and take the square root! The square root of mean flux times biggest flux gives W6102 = 18.0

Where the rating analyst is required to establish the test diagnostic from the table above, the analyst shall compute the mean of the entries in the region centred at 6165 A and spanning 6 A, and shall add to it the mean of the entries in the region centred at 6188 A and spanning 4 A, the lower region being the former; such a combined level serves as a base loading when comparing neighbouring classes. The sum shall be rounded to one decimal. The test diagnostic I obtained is 31.3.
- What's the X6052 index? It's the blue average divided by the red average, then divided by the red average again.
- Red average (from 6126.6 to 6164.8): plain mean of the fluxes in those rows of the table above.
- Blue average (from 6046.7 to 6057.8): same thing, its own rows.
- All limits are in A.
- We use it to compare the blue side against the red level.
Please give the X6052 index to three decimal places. 0.064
